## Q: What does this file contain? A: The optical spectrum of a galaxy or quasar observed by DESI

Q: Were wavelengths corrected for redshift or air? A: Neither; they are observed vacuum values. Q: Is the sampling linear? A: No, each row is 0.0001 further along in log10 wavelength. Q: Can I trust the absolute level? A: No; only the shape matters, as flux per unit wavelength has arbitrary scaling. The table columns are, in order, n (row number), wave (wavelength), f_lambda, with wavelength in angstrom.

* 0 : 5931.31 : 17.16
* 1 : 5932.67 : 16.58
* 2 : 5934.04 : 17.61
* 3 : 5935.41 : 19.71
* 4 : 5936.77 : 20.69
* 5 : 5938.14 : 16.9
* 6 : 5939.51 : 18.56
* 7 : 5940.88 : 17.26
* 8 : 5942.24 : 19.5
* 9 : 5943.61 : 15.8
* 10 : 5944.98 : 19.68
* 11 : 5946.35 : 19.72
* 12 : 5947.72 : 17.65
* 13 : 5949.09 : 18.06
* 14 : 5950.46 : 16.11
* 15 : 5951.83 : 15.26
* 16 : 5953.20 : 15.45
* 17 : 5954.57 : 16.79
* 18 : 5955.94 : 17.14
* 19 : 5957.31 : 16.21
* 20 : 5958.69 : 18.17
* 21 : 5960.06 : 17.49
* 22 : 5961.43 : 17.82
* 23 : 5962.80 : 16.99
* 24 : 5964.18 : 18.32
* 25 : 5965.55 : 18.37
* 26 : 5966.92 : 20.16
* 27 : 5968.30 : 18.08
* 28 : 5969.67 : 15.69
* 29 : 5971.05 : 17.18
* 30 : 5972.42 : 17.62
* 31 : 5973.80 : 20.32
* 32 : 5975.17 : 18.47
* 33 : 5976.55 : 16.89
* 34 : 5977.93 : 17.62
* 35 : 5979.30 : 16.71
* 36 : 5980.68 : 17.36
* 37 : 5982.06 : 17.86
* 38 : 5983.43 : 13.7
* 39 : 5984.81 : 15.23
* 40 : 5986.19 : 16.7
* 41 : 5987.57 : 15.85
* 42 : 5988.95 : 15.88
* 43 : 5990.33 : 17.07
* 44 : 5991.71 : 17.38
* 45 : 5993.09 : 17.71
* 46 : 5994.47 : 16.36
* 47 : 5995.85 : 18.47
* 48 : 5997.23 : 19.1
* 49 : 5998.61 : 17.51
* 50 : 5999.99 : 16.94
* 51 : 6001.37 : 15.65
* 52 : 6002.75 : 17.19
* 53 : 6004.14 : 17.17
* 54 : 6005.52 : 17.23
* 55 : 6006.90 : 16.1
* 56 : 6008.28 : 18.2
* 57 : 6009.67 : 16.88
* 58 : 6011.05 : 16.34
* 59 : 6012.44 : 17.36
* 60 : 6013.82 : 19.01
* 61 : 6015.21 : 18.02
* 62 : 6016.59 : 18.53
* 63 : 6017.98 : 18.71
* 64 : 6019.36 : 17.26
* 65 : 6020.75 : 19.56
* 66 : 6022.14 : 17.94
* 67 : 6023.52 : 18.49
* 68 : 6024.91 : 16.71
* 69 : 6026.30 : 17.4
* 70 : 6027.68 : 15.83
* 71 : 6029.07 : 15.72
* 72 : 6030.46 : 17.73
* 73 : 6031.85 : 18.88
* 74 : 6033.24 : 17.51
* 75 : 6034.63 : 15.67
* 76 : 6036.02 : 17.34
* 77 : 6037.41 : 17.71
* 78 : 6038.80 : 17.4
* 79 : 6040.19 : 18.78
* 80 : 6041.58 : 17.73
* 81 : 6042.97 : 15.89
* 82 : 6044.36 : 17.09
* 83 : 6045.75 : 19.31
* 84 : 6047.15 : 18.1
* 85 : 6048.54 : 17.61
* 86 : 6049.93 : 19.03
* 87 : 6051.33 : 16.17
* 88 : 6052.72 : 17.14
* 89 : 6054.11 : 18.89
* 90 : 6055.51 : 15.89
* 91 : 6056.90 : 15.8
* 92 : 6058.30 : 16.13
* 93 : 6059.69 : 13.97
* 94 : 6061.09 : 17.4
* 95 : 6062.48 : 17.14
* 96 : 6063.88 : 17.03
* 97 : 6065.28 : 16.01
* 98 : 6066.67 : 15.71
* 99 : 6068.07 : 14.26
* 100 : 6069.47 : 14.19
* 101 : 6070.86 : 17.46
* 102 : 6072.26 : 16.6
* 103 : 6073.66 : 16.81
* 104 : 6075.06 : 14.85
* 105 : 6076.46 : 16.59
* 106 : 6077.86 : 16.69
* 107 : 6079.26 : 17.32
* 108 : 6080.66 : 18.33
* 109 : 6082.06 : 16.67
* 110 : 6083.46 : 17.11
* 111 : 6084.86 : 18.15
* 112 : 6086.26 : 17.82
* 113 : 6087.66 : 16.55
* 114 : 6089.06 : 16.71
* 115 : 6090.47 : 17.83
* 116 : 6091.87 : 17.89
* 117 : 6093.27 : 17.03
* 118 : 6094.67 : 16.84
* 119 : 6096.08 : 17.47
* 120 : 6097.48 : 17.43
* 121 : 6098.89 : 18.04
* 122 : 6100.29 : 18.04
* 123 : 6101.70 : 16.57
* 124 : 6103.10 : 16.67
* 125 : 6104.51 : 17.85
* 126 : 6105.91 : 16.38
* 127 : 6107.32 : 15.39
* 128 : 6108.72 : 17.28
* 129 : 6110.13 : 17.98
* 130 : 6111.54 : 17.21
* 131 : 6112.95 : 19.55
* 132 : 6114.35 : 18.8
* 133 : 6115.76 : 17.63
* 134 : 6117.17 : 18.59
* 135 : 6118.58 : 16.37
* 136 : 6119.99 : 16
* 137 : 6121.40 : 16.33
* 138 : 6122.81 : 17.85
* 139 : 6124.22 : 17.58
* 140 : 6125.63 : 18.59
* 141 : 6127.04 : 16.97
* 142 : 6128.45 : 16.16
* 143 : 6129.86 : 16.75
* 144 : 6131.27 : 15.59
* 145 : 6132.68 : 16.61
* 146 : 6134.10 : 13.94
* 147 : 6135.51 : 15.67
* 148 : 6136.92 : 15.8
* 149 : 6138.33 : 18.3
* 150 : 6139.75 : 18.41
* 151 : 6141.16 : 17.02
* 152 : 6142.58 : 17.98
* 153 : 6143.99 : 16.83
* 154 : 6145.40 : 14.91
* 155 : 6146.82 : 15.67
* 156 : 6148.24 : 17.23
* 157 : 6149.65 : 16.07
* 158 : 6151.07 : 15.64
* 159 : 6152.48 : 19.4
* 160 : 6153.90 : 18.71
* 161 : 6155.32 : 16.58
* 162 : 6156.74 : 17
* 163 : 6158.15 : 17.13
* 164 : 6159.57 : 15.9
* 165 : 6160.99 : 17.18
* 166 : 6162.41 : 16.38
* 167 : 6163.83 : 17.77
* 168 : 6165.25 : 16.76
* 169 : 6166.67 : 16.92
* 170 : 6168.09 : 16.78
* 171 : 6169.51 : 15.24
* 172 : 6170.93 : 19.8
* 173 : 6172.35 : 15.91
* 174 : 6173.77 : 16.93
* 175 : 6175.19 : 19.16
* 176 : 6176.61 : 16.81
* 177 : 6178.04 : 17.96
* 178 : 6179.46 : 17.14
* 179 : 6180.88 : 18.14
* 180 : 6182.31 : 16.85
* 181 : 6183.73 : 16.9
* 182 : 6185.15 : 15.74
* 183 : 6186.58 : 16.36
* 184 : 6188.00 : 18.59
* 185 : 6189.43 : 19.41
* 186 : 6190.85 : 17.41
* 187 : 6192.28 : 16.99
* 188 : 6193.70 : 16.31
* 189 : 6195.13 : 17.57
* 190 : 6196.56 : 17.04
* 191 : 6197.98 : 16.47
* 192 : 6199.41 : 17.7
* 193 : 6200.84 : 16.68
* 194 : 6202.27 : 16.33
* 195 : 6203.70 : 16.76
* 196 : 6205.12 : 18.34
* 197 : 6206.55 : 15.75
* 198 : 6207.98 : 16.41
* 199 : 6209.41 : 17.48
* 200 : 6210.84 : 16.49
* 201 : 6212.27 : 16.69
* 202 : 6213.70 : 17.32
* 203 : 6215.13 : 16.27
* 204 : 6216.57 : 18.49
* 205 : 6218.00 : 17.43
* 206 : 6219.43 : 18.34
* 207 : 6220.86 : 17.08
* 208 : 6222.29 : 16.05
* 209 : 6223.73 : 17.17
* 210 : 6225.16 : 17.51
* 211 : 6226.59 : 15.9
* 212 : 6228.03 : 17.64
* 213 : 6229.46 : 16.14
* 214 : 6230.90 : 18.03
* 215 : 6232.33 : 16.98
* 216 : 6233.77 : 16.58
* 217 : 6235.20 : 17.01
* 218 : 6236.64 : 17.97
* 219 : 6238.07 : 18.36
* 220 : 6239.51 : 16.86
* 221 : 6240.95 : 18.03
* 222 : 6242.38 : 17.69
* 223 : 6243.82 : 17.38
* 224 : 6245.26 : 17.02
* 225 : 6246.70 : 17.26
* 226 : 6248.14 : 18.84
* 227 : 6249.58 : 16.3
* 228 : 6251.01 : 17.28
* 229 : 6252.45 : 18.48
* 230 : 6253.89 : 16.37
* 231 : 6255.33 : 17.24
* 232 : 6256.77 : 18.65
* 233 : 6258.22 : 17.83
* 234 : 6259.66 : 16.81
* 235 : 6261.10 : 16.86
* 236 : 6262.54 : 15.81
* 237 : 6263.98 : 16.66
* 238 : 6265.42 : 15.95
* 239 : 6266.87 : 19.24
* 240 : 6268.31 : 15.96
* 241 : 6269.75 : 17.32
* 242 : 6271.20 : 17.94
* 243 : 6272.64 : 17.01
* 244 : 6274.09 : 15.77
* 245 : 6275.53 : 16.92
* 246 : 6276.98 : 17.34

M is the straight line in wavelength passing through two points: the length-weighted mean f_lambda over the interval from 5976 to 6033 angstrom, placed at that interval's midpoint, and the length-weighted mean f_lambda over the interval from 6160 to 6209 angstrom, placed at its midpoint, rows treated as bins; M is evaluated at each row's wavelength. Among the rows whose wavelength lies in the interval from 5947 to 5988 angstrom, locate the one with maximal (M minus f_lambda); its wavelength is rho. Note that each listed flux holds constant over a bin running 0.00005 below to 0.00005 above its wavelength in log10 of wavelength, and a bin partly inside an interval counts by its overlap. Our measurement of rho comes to 5983.43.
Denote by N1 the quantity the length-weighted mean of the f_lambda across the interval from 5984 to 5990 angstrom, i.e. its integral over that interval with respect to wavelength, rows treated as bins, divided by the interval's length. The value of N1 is 15.9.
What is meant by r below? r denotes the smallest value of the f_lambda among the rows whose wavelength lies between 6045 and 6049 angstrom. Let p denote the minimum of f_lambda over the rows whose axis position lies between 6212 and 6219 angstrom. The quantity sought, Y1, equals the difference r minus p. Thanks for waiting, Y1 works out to 1.3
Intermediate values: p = 16.27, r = 17.61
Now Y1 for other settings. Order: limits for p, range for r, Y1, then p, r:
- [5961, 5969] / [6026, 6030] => -1.3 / 16.99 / 15.72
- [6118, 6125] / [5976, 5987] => -2.3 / 16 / 13.7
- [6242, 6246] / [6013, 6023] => 0.2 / 17.02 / 17.26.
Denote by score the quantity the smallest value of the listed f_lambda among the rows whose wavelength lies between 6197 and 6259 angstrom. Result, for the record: 15.75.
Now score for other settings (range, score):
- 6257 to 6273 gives 15.81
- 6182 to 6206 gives 15.74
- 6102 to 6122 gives 15.39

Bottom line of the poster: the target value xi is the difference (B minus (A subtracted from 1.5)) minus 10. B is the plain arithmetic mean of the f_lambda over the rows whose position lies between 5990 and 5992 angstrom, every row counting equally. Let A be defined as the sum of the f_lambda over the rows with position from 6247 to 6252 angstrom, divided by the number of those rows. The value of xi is 23.2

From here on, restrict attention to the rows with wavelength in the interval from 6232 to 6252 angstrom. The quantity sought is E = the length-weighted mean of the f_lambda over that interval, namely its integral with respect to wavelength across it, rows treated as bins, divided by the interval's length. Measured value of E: 17.4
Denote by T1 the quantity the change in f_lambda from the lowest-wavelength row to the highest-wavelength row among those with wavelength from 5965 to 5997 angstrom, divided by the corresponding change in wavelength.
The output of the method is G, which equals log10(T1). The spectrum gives -2.5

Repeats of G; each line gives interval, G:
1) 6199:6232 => -2.0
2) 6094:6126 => -1.2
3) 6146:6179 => -1.1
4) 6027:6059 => -2.0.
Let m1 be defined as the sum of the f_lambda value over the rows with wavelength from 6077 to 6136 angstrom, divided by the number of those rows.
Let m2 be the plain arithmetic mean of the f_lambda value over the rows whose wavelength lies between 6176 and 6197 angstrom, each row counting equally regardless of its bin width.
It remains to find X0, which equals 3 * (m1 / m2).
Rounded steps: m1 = 17.1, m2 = 17.3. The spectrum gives 2.98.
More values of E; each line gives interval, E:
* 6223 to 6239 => 17.2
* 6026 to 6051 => 17.5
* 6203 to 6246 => 17.2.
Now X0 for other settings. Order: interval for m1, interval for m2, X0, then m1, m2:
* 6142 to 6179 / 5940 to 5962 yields 2.94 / 17.0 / 17.4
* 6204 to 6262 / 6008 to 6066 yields 2.98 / 17.3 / 17.4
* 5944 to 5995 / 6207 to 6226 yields 3.02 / 17.3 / 17.1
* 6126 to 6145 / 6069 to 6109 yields 2.94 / 16.6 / 17.0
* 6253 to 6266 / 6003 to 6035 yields 2.90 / 16.9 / 17.5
